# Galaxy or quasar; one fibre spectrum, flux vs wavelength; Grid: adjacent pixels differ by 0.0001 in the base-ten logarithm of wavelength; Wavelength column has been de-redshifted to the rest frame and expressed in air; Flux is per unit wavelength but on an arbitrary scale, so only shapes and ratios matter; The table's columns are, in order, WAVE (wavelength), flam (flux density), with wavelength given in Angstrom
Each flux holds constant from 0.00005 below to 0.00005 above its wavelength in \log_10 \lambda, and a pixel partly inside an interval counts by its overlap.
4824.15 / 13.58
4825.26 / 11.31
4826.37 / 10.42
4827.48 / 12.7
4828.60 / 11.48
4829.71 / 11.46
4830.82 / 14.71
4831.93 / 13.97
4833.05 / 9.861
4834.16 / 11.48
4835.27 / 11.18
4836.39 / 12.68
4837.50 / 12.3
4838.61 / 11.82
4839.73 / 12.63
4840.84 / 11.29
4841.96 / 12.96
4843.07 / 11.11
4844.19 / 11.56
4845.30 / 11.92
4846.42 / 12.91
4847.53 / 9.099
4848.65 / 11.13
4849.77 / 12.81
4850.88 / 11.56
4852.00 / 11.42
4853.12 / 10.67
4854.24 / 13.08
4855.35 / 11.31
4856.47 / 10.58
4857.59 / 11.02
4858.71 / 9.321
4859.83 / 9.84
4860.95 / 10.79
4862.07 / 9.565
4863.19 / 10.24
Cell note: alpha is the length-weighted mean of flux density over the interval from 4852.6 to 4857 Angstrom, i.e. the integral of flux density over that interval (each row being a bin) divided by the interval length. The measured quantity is 11.4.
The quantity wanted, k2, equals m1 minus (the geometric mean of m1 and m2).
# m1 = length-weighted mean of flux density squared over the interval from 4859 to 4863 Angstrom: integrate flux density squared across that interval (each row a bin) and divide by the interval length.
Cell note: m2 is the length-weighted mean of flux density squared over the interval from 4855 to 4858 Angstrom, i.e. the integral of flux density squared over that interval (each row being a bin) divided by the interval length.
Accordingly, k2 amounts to -9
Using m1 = 101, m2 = 120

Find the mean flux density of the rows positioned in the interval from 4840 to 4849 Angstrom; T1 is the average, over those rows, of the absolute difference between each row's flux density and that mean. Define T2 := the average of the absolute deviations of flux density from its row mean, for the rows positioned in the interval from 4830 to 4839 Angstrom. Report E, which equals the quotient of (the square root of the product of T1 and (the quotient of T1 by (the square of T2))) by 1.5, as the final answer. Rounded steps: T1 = 0.8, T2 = 1.2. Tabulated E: 0.48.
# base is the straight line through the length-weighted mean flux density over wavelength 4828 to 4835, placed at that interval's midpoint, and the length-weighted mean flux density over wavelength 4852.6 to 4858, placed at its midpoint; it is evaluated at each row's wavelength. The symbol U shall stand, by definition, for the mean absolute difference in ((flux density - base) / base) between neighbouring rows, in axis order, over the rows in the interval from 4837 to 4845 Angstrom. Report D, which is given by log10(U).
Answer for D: -1.03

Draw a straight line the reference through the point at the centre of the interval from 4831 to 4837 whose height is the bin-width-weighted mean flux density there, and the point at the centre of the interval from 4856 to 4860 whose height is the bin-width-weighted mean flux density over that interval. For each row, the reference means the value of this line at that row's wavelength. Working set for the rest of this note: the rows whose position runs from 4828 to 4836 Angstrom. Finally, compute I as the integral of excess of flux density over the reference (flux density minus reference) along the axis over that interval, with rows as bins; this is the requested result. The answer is -1.0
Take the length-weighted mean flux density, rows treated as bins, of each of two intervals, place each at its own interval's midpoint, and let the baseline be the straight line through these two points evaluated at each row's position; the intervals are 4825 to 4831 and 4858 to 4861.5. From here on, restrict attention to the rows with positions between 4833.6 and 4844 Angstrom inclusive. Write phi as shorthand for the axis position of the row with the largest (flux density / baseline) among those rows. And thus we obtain 4841.96 Angstrom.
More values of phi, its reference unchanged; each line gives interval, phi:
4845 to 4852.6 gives 4849.77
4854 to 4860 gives 4854.24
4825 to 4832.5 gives 4830.82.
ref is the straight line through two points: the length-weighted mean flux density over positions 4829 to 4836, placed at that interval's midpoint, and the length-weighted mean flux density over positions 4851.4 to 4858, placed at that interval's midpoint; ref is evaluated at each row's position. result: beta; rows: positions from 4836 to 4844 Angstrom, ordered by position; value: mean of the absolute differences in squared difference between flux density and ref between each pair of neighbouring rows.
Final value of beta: 0.6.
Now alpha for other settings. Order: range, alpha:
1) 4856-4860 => 10.2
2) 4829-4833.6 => 12.5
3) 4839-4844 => 11.9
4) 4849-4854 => 11.7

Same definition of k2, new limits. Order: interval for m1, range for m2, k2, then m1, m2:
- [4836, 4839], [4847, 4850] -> 17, 151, 119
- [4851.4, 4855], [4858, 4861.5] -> 20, 138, 101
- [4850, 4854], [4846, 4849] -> 5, 133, 123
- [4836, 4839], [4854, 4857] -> 9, 151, 134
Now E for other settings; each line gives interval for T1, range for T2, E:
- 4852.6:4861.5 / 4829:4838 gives 0.40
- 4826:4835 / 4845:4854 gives 1.04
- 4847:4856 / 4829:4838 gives 0.46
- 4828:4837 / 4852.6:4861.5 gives 1.15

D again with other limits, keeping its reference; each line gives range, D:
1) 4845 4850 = -0.73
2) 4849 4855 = -1.01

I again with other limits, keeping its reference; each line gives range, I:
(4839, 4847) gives 5.6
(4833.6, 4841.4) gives 1.2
